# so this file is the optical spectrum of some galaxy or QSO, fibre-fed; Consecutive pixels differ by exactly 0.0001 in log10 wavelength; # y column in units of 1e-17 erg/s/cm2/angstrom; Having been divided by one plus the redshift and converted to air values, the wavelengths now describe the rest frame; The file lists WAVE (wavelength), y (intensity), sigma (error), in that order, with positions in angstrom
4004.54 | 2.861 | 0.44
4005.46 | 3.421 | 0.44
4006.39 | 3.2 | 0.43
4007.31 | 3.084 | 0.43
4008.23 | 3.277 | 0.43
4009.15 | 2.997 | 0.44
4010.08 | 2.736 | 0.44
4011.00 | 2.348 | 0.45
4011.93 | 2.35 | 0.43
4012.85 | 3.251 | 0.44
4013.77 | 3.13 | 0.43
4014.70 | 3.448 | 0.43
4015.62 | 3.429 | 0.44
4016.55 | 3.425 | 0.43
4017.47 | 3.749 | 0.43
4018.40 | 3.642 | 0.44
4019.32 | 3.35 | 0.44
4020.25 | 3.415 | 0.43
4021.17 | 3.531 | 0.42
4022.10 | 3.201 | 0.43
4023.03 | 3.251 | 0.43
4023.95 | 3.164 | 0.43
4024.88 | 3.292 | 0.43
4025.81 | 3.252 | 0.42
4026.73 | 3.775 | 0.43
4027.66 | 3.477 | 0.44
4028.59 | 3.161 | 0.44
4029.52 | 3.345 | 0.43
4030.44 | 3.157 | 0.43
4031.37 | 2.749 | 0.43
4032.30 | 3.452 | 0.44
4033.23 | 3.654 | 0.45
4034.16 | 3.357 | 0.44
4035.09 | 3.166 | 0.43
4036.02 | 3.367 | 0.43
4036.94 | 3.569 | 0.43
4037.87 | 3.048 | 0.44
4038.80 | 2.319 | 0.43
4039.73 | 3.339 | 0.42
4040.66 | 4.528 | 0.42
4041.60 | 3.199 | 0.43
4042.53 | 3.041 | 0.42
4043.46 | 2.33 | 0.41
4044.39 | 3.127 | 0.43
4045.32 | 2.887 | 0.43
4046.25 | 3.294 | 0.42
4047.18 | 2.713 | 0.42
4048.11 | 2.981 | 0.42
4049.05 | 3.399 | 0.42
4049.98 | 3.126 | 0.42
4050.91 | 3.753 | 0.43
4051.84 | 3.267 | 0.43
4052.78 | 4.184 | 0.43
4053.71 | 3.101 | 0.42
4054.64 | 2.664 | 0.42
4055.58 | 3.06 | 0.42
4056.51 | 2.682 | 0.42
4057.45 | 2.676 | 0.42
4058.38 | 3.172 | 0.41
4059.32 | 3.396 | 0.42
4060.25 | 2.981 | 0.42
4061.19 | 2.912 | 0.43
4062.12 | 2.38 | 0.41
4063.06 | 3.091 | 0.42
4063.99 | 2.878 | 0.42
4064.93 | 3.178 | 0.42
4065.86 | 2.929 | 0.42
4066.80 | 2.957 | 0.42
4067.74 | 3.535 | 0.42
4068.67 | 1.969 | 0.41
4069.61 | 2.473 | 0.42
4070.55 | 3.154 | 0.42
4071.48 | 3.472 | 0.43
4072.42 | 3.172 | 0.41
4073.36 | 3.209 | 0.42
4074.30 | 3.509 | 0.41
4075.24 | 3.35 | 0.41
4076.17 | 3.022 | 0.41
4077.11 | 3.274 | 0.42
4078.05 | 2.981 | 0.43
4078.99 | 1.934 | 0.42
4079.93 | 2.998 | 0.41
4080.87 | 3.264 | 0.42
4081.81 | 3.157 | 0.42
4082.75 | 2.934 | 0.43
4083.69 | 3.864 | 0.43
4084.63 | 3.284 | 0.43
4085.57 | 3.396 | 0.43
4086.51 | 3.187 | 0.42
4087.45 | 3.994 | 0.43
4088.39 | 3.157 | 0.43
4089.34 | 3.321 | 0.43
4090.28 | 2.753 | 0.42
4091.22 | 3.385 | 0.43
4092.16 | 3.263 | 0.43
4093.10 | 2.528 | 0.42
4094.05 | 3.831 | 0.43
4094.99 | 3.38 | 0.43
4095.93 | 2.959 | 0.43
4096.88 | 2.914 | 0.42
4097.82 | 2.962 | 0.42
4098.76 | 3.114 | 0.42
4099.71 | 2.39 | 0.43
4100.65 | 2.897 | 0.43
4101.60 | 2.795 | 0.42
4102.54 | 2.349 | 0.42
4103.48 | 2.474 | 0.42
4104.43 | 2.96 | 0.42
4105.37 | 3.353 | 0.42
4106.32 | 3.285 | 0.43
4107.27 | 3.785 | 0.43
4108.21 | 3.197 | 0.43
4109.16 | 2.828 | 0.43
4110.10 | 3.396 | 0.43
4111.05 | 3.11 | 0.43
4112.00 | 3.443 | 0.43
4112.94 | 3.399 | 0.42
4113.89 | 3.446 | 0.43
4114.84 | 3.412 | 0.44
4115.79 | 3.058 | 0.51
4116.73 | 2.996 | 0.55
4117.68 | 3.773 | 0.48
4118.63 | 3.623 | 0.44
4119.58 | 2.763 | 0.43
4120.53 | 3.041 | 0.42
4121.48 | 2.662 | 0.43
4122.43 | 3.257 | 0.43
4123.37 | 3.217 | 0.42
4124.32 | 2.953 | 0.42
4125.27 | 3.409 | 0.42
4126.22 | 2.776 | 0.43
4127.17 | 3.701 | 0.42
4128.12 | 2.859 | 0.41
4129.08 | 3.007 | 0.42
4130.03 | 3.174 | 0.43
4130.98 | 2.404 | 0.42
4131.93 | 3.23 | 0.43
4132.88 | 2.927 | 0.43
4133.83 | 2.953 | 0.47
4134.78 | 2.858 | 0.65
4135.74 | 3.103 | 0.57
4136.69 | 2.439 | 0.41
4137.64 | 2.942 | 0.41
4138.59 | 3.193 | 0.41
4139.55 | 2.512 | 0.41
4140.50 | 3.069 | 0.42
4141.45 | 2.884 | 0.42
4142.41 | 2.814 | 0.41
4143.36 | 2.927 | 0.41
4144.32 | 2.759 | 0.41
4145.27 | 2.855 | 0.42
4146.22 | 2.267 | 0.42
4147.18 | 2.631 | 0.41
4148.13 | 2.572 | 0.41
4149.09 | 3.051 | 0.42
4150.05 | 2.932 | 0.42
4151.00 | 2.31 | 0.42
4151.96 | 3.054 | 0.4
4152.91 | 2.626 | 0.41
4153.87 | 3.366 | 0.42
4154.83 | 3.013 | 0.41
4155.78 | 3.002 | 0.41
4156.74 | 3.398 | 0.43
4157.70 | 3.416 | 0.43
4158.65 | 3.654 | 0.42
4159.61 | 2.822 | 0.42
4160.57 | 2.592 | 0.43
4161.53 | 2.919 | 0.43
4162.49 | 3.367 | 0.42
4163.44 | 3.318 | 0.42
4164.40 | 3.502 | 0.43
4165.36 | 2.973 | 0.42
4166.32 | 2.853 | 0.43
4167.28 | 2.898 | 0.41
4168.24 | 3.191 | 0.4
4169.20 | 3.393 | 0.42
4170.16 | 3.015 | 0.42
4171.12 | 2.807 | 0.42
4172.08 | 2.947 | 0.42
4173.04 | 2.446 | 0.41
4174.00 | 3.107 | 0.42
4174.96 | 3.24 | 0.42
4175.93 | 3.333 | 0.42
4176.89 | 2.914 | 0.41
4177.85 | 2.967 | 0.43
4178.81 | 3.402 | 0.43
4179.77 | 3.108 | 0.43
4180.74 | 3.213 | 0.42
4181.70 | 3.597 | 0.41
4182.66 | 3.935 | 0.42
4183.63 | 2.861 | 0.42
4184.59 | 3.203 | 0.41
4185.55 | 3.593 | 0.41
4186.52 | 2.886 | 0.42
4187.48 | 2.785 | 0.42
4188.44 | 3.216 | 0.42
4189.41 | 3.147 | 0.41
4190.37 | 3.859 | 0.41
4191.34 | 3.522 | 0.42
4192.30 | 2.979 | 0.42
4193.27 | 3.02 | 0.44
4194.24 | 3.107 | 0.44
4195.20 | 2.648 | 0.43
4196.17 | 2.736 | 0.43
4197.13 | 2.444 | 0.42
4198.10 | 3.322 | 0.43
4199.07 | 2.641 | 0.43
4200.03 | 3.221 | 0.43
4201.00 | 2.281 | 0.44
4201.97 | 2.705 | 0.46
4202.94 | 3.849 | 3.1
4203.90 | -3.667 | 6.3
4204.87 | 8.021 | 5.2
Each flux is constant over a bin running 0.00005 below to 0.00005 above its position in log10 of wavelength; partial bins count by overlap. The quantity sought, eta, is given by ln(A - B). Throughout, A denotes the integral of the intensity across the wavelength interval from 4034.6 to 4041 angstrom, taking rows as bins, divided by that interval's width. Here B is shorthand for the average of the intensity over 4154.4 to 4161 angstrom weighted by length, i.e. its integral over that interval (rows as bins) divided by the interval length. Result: -1.7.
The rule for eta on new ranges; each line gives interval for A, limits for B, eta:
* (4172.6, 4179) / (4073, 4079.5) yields -4.7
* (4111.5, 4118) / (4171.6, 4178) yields -1.0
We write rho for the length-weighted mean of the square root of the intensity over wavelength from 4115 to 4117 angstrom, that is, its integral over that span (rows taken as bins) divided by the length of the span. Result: 1.76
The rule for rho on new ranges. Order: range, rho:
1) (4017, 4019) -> 1.92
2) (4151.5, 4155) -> 1.73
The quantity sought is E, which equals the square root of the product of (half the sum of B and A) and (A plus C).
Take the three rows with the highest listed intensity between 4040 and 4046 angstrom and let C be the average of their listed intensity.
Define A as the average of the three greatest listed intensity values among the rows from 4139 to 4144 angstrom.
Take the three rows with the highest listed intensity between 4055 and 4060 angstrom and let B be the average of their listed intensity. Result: 4.50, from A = 2.96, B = 3.21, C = 3.62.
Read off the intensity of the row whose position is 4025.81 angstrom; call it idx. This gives 3.252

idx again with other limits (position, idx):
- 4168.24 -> 3.191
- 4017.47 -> 3.749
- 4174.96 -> 3.24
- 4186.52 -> 2.886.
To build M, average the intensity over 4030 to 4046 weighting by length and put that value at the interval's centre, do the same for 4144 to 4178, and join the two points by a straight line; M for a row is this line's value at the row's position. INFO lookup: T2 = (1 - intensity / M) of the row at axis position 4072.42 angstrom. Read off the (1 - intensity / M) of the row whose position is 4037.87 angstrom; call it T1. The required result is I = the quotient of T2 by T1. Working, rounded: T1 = 0.046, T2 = -0.01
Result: -0.2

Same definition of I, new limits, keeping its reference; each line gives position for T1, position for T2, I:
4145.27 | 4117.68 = -4.4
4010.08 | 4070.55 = 0.0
